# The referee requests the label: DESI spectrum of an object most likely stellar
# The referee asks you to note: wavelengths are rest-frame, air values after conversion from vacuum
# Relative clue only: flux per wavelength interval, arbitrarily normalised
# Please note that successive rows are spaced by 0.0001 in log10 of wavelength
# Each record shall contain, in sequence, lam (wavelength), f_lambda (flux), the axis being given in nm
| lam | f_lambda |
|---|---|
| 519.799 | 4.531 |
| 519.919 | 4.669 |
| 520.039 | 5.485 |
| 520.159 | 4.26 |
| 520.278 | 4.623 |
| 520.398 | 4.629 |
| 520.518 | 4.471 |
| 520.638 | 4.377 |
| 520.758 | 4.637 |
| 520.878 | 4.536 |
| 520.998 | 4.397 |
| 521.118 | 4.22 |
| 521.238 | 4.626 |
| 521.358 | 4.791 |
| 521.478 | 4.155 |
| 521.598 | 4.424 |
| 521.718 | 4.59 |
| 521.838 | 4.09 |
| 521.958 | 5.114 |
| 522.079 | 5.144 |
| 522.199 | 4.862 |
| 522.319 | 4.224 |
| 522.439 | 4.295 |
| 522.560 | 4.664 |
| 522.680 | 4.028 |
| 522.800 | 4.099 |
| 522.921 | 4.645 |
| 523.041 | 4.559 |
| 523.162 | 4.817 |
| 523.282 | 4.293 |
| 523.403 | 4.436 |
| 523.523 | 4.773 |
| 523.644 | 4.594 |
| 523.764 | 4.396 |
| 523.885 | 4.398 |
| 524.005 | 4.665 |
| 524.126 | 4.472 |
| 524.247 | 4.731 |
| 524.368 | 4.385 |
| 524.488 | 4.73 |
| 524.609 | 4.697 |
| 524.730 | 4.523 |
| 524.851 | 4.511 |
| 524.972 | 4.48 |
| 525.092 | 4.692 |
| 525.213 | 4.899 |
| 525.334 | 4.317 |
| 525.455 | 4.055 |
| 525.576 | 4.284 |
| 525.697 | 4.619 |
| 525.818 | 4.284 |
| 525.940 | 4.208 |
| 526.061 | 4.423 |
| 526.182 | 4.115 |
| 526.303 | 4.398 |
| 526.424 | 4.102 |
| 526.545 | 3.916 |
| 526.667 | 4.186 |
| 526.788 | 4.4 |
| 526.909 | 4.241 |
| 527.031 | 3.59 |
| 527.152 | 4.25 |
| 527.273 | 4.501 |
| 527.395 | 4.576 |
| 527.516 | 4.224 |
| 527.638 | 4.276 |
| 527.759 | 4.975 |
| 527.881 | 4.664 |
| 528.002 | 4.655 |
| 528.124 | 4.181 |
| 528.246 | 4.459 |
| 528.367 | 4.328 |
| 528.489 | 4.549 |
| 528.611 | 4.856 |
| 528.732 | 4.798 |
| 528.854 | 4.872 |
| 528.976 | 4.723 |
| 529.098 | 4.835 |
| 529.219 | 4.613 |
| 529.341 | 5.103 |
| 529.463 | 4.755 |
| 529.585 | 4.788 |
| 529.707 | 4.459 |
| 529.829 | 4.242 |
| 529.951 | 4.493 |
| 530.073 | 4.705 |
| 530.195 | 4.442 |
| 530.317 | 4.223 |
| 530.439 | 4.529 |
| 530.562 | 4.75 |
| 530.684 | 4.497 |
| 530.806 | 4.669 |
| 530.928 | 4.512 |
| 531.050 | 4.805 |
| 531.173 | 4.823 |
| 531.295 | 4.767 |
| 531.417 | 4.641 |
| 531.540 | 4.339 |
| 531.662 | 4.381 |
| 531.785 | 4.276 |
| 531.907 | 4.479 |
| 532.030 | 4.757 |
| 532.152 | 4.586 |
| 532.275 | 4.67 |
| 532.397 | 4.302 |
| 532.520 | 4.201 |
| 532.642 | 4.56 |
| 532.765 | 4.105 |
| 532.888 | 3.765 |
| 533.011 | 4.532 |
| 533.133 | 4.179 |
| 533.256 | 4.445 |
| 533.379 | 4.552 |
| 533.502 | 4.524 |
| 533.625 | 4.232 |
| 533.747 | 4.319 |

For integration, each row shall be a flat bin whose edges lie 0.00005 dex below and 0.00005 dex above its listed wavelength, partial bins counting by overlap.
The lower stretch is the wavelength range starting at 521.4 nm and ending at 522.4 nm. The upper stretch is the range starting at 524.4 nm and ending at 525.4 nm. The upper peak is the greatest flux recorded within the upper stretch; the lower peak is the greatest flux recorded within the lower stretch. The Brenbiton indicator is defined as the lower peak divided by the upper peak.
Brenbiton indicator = 1.05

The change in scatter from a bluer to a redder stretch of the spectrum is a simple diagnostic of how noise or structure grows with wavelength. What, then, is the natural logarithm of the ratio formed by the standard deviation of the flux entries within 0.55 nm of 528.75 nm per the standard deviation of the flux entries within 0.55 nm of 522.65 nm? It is -0.5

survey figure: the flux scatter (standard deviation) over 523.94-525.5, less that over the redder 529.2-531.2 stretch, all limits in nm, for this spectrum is 0.00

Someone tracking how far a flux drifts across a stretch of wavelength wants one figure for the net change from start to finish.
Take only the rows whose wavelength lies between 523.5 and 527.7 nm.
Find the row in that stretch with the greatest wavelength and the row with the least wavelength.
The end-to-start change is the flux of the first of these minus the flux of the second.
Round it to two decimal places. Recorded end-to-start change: -0.50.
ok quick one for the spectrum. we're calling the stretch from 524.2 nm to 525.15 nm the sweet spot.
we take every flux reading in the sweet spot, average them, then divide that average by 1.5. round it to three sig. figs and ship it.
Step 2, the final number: 3.06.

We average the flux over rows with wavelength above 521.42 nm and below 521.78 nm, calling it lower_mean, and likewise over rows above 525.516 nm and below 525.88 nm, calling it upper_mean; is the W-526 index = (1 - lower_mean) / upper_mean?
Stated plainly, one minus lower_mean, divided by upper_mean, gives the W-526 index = -0.77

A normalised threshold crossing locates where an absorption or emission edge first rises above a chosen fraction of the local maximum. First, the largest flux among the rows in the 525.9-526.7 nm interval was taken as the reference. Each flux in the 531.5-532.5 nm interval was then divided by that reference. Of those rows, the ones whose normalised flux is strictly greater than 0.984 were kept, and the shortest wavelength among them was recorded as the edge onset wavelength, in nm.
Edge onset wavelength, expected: 531.662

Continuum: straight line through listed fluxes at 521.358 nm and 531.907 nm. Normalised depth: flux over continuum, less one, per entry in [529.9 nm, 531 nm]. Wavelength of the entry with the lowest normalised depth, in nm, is 530.317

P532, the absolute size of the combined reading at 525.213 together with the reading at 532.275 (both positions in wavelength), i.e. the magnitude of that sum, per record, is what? 9.6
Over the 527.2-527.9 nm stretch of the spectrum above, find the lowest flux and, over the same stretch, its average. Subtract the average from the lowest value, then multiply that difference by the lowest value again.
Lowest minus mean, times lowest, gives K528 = -1.3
